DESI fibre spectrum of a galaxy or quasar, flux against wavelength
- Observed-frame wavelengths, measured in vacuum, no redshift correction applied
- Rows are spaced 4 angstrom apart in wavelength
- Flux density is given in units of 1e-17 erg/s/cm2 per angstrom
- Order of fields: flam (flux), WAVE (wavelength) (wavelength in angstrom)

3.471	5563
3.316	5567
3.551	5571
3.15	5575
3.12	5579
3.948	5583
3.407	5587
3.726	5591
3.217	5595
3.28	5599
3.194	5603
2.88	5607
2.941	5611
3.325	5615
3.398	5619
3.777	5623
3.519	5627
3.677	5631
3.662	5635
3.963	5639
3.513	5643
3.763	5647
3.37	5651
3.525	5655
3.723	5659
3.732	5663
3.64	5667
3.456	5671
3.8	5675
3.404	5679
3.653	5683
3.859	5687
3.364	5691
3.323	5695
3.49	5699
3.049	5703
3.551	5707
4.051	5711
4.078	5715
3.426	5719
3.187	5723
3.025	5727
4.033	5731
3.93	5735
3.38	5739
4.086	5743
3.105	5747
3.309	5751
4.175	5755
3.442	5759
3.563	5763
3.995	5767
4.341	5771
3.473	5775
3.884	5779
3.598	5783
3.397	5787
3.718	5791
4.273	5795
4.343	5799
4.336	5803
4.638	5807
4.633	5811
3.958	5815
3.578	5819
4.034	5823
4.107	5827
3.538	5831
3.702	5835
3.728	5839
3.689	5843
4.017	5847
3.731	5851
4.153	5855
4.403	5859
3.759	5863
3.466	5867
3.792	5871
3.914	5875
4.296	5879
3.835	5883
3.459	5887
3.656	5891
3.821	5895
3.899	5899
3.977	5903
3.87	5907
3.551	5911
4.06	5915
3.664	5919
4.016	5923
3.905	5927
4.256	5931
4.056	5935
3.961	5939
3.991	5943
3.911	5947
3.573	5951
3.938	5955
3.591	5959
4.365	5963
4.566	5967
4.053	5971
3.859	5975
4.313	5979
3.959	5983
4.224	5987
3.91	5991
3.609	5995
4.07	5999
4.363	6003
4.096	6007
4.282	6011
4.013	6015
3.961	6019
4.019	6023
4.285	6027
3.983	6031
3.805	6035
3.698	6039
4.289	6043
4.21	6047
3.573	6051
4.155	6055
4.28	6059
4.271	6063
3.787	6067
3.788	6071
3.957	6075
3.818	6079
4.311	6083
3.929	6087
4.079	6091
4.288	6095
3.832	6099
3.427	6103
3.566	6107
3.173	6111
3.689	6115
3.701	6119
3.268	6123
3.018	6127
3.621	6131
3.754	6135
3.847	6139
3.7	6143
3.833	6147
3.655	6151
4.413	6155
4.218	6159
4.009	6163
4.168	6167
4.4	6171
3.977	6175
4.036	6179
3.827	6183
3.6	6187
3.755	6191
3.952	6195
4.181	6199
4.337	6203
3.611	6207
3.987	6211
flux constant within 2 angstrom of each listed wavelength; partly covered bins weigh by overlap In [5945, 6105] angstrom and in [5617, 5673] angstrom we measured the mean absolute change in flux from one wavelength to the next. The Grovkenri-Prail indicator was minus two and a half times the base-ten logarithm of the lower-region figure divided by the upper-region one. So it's 0.35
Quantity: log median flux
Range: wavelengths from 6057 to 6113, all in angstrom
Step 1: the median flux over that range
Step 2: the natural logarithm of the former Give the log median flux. 1.36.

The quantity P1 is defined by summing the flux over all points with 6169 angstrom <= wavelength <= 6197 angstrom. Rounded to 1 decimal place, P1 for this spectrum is 27.5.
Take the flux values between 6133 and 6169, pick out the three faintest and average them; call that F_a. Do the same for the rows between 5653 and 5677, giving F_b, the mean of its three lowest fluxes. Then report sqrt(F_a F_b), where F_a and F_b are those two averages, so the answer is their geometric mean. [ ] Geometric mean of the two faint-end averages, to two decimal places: 3.62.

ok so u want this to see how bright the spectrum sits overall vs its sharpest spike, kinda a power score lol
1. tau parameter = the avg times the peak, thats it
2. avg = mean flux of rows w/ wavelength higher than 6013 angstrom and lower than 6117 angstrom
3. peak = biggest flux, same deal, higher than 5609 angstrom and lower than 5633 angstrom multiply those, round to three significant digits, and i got 14.8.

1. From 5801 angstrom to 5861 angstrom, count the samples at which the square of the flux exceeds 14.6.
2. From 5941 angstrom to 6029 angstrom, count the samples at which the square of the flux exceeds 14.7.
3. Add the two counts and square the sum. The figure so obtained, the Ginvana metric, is 784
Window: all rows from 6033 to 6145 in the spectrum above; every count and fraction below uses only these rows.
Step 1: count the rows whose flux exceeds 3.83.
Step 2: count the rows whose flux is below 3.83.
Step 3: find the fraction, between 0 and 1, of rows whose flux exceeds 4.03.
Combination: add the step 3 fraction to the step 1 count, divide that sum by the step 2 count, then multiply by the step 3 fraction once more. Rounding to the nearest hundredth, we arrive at 0.22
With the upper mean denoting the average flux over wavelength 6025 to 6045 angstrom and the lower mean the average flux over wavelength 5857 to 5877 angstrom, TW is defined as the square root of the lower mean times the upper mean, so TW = 3.94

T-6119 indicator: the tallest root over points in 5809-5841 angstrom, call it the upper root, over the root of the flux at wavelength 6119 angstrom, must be 1.12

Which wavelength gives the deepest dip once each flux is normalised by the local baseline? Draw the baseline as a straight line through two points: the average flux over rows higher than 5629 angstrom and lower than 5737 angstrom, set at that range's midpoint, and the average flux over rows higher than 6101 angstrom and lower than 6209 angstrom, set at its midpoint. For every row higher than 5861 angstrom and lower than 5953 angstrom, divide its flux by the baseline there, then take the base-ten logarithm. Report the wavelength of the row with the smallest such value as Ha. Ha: 5887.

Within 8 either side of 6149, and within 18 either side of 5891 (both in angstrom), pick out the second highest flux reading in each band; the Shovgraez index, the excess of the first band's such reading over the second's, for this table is -0.14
